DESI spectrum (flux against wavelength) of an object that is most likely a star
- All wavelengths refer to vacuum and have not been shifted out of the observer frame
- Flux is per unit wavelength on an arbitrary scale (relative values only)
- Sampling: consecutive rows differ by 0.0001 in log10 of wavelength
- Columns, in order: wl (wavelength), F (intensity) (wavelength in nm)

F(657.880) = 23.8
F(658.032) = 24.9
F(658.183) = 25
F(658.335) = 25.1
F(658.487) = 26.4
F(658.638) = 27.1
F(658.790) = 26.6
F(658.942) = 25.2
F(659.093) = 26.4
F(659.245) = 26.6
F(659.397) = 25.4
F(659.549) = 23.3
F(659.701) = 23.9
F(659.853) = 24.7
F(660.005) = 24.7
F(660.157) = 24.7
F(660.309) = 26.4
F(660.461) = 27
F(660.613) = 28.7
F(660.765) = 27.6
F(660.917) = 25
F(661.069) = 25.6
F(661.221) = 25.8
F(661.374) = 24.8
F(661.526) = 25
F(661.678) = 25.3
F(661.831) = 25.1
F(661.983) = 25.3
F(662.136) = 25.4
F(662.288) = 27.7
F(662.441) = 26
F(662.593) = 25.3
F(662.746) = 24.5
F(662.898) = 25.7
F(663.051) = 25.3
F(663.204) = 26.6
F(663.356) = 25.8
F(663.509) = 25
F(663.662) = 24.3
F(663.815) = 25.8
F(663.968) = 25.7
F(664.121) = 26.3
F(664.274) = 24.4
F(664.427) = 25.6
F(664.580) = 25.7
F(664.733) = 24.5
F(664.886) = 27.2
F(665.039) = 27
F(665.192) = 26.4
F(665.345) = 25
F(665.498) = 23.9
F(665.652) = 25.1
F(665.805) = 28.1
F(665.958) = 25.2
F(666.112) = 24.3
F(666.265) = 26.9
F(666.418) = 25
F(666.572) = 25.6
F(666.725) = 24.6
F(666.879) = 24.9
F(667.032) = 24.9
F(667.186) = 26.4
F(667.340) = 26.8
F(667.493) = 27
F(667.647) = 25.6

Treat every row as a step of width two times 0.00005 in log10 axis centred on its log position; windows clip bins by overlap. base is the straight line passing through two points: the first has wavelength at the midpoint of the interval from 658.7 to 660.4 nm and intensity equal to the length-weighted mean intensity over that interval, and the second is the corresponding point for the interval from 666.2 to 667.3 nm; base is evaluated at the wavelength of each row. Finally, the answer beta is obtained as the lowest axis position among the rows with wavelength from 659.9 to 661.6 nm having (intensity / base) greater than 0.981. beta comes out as 660.309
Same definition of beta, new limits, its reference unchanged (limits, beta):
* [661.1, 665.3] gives 661.221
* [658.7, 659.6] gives 658.790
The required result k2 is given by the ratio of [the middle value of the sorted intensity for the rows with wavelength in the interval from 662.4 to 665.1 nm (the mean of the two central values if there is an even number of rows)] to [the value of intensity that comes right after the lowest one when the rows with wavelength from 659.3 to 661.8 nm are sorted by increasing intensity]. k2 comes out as 1.08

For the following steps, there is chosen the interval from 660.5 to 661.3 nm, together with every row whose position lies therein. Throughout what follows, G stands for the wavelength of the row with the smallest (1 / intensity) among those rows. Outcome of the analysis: 660.613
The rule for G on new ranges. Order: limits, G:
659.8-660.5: 660.461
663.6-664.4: 664.121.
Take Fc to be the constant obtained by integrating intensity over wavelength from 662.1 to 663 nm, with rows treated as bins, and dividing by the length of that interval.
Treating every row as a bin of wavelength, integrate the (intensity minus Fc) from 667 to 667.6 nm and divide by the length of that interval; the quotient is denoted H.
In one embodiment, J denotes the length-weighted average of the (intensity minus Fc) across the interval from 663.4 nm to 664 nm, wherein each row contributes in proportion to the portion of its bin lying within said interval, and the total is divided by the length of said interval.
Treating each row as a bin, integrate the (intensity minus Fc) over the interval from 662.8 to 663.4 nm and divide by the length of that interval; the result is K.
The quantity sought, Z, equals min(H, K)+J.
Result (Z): -0.56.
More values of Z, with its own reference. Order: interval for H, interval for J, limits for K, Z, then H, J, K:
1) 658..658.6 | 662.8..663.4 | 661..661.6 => -0.46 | -0.3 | 0.02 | -0.48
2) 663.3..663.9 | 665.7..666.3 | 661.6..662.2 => -0.33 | -0.6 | 0.24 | -0.51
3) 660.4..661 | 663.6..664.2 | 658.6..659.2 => 0.28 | 1.3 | -0.23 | 0.51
